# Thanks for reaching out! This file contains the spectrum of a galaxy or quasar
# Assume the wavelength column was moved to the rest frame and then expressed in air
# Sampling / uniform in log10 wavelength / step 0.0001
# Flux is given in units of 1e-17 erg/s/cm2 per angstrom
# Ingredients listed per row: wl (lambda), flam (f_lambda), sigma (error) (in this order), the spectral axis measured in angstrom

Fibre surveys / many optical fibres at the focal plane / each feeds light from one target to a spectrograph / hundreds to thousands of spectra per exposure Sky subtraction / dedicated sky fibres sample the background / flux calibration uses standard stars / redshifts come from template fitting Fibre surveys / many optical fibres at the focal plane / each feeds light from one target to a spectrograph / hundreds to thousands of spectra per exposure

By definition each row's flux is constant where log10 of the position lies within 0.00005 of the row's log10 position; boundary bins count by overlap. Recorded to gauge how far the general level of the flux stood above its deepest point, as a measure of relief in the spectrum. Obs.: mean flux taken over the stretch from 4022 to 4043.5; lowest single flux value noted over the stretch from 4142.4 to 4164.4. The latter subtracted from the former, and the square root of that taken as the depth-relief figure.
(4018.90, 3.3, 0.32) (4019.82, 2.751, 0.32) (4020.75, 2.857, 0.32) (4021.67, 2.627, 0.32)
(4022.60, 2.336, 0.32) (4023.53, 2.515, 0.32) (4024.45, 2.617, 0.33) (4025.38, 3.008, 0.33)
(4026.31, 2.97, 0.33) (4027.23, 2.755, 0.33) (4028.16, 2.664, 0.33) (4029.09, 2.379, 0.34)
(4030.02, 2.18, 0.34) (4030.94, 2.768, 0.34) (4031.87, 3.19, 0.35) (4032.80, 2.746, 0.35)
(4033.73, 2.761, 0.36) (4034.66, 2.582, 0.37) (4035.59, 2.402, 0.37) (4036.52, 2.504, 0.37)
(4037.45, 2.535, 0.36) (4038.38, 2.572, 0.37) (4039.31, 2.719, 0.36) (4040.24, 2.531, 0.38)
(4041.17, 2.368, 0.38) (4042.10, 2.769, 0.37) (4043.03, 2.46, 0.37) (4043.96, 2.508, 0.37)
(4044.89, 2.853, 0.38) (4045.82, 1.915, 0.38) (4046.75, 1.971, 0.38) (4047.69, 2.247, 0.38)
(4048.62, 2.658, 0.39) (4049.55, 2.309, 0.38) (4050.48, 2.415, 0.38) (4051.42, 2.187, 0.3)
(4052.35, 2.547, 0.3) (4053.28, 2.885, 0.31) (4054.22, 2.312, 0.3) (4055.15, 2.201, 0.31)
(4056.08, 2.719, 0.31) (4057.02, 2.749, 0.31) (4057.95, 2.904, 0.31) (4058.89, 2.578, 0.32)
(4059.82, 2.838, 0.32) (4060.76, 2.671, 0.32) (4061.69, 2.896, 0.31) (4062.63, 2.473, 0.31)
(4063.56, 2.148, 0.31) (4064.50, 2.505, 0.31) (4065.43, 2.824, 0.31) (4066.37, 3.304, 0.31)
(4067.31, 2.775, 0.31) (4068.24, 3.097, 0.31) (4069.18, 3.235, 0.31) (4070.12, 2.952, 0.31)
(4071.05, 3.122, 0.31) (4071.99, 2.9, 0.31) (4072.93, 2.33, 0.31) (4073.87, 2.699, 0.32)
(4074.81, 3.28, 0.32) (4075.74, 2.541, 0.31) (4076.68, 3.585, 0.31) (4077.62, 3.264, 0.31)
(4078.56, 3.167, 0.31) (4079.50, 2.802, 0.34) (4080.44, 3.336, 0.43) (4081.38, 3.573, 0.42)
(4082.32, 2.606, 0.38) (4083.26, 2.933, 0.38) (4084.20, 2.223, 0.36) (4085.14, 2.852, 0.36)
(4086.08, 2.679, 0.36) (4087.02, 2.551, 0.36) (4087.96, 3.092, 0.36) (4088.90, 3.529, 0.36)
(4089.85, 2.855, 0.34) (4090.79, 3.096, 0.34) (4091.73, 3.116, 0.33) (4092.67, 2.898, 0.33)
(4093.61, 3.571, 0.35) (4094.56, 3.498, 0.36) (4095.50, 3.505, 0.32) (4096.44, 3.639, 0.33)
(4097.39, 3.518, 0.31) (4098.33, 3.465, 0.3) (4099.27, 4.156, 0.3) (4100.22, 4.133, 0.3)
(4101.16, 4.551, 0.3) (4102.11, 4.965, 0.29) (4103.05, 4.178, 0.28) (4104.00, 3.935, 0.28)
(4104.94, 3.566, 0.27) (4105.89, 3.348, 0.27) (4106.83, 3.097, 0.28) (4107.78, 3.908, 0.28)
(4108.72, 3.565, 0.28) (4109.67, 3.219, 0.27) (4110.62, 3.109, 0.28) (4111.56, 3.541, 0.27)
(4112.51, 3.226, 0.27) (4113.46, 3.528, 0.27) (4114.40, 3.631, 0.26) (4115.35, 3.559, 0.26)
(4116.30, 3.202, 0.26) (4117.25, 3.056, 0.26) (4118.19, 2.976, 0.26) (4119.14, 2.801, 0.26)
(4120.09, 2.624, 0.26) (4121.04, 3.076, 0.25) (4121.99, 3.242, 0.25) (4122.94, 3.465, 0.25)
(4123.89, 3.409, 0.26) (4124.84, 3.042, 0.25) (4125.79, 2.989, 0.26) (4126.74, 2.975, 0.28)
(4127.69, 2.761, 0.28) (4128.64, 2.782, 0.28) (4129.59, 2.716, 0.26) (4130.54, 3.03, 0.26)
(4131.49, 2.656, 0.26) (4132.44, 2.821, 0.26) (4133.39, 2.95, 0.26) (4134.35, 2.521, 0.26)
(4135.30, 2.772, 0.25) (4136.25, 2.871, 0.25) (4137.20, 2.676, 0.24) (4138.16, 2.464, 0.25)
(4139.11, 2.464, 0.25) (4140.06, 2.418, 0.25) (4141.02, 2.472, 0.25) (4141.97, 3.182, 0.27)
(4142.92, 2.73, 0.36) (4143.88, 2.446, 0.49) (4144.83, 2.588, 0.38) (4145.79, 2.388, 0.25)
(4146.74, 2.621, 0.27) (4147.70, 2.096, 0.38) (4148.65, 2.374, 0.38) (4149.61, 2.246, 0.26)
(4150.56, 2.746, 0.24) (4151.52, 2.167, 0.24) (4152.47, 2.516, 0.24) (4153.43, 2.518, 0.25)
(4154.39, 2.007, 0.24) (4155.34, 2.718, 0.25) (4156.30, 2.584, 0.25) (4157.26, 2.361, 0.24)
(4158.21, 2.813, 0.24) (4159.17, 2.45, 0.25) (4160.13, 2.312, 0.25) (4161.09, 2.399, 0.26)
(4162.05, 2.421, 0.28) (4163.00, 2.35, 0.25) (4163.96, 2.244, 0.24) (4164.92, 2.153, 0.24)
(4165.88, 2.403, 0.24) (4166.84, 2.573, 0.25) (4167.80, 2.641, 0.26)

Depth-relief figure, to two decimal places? 0.78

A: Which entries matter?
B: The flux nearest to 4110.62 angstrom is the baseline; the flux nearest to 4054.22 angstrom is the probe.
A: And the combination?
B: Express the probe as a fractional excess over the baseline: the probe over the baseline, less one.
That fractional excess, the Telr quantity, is -0.26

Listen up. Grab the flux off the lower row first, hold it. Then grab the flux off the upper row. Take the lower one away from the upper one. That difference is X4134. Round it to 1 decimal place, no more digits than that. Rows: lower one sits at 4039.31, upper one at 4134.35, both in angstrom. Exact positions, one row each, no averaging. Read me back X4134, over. -0.2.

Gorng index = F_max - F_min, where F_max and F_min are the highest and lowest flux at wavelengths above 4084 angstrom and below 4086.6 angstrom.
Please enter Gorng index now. 0.63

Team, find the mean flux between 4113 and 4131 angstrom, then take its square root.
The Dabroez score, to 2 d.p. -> 1.76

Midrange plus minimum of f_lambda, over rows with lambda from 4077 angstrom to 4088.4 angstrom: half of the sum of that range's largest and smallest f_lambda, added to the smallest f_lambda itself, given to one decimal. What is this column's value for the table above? 5.1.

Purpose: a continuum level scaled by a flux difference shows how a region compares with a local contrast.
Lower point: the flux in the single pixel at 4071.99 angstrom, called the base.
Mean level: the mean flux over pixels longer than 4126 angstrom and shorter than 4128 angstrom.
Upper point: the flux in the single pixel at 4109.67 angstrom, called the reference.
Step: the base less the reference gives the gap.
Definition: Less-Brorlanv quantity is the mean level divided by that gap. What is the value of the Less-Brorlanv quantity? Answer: -9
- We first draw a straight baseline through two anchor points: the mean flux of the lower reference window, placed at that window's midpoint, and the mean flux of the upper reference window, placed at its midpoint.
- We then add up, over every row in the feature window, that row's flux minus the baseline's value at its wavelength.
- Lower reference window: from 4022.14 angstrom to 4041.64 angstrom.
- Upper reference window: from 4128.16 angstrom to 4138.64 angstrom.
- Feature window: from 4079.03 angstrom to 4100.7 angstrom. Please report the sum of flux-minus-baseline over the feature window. 12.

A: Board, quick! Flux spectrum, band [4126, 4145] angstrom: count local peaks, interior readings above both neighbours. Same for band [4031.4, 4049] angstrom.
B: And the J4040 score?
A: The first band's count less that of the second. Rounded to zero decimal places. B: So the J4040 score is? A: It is 1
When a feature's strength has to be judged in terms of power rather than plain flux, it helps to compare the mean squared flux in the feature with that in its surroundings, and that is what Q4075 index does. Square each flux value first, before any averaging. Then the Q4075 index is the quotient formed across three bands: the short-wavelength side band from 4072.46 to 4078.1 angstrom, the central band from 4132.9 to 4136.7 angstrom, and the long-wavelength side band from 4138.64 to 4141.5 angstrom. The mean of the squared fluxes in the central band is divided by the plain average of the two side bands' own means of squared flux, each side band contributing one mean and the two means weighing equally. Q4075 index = 1.0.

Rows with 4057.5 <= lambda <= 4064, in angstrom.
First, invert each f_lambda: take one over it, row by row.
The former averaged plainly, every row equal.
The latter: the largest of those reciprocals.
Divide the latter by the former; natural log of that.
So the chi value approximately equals 0.20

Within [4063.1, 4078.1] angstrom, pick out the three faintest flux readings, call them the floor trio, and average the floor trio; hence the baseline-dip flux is 2.33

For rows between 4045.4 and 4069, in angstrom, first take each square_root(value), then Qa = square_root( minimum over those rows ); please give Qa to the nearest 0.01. 1.18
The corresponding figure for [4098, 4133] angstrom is 1.27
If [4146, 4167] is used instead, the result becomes 1.19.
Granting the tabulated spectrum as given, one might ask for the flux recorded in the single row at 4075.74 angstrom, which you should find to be 2.541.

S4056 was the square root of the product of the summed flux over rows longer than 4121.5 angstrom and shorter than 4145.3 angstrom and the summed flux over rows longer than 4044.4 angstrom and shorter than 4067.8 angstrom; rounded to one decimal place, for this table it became 67.1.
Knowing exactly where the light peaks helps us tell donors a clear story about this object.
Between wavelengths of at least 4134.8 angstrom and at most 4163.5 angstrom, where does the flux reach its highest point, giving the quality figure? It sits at 4141.97 angstrom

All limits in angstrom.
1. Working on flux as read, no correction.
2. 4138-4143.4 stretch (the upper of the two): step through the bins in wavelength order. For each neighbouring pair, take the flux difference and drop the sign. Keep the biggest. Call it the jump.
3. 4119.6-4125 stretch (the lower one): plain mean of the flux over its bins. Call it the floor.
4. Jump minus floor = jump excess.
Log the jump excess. -2.43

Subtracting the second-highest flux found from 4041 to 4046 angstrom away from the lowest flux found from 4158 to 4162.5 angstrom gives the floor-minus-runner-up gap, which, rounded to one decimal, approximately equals -0.5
